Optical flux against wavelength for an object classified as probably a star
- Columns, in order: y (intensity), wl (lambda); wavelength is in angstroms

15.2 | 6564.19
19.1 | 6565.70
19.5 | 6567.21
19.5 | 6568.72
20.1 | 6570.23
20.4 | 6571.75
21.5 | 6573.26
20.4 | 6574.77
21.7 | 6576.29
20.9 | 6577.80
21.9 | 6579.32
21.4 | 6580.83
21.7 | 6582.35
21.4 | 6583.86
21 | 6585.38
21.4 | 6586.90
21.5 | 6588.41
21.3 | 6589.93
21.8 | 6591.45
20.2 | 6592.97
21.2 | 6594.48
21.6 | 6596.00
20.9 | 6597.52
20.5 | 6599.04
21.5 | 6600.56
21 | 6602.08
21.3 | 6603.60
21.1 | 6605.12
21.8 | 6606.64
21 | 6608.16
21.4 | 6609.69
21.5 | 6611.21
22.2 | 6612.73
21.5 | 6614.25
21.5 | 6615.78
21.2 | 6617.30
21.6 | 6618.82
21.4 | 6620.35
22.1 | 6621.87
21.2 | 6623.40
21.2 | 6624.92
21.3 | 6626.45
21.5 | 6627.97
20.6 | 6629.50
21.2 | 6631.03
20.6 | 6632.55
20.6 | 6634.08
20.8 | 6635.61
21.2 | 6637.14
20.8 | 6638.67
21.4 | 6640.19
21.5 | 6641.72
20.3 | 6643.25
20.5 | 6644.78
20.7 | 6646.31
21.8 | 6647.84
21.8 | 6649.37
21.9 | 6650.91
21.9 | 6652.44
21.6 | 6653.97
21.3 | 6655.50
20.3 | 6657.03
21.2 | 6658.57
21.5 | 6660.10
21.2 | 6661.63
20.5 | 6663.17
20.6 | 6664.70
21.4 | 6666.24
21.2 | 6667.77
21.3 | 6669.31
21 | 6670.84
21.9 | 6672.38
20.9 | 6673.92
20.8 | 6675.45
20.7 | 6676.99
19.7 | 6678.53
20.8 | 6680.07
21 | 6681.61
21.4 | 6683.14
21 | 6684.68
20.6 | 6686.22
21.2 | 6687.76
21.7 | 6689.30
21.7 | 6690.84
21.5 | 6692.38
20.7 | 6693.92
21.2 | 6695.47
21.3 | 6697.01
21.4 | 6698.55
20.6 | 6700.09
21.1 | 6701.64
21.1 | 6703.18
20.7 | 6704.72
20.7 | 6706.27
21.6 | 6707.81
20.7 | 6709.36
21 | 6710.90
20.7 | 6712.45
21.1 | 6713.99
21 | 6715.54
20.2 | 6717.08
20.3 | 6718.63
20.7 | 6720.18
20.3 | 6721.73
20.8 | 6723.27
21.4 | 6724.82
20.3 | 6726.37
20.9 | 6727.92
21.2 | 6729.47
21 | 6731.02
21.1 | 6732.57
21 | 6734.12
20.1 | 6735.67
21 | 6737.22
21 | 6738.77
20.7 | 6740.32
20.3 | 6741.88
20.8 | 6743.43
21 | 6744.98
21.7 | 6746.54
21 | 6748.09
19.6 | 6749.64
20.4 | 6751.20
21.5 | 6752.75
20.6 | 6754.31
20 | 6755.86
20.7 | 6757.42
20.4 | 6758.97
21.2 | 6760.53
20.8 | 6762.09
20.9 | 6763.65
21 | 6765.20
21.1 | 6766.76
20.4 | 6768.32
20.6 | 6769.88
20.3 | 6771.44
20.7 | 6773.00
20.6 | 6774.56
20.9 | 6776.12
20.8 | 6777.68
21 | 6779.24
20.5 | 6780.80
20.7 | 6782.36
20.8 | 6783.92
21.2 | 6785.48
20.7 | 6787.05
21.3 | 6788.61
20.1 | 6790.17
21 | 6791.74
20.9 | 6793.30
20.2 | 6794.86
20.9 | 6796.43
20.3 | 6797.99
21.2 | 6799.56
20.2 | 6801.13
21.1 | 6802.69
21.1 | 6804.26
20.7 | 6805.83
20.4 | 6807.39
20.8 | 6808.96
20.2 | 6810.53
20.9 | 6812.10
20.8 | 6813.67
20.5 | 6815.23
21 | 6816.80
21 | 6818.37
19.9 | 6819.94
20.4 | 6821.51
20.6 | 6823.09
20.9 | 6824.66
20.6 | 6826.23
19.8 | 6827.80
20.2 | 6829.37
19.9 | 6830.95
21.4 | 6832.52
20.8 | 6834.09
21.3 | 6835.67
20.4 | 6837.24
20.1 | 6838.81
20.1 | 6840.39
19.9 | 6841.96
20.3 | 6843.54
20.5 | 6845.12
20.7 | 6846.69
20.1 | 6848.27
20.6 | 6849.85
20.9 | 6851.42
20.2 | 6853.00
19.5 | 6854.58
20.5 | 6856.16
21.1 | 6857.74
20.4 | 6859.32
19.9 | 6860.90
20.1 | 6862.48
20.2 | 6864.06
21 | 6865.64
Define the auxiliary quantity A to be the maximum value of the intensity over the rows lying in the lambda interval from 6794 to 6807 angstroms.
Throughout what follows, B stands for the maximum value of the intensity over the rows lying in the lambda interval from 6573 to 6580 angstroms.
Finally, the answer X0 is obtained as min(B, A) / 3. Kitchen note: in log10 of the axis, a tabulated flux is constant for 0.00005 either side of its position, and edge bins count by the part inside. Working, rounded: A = 21.2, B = 21.9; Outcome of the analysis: 7.07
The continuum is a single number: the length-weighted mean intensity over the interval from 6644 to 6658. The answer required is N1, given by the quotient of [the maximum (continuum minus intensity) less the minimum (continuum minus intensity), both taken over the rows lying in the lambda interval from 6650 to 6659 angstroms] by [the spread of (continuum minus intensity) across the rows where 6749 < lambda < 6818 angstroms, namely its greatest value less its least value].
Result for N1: 0.8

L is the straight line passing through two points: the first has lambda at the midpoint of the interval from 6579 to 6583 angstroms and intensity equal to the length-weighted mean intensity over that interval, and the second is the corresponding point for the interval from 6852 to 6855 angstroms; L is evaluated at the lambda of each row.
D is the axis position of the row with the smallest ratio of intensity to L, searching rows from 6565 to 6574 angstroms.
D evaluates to 6565.70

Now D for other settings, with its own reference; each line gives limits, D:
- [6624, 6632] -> 6629.50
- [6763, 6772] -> 6771.44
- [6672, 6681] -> 6678.53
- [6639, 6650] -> 6643.25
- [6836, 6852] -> 6841.96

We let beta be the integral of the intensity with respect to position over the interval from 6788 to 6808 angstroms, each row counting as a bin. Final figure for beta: 414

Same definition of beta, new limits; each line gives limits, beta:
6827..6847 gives 408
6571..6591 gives 426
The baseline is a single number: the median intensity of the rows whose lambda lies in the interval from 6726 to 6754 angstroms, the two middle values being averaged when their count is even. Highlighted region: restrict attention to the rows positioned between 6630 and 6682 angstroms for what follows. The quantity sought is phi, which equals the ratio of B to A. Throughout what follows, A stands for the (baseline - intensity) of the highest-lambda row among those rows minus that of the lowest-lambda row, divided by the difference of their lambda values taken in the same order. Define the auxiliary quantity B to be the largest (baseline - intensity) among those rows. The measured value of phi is 329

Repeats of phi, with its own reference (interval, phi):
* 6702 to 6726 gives -58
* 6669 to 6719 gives 64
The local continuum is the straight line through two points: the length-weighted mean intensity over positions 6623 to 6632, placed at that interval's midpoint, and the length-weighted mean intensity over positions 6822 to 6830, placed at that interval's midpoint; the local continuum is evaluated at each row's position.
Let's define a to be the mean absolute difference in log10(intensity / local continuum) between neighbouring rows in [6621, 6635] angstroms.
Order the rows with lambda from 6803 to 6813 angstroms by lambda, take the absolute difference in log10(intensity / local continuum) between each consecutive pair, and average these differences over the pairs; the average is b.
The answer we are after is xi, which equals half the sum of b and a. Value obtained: 0.009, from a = 0.008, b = 0.0101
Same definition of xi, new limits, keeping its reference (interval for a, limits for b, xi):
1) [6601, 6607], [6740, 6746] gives 0.008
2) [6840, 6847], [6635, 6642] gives 0.007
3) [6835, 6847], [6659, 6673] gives 0.008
